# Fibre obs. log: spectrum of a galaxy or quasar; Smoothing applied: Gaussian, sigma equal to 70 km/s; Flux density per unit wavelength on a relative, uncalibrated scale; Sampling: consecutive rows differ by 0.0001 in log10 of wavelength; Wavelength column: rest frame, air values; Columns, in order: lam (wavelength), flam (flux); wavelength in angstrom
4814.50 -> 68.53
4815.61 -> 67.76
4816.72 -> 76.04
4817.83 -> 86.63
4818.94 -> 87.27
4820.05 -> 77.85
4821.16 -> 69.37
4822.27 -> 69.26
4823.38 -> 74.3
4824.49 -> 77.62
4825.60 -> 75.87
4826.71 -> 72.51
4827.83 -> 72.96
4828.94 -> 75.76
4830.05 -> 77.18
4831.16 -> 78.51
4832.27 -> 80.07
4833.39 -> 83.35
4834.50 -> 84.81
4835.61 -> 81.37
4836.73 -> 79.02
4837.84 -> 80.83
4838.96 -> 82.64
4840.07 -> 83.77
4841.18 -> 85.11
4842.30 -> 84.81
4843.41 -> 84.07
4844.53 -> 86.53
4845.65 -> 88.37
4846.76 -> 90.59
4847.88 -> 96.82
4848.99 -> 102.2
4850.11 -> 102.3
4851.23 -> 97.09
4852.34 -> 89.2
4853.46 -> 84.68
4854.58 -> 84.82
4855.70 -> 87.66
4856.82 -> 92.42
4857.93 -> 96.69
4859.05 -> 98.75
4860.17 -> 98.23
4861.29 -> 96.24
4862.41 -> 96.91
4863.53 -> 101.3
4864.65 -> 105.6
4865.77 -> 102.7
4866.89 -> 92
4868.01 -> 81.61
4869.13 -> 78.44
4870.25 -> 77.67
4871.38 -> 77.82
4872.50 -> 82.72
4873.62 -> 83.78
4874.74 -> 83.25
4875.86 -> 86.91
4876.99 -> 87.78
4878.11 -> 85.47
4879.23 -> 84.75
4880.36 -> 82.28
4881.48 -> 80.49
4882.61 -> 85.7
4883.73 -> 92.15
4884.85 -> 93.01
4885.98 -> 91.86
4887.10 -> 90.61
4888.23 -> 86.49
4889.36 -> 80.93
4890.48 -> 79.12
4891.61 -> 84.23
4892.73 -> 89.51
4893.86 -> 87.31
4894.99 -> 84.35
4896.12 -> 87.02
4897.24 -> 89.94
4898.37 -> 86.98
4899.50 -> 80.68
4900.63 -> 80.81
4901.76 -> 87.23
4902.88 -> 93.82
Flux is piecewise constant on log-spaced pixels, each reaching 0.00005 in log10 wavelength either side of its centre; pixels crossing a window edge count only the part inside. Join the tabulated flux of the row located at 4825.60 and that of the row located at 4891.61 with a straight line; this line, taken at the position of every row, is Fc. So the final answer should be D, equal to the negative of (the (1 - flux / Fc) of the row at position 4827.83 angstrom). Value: -0.04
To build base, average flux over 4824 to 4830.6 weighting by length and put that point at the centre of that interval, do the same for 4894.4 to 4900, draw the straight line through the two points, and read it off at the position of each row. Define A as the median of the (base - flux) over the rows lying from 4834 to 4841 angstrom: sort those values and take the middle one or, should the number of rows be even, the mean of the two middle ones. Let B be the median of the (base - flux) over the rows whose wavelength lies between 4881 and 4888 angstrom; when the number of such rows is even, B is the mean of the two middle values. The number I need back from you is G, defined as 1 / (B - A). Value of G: -0.56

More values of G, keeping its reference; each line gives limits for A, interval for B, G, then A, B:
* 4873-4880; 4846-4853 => -0.06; -2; -18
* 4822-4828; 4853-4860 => -0.08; 1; -10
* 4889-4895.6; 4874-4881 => -0.33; 1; -2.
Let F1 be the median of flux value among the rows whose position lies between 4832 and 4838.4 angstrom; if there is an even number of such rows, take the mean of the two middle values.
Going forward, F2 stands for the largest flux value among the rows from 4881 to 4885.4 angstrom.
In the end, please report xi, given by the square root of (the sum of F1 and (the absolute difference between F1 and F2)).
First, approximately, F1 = 81.1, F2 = 93.01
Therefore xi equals 9.6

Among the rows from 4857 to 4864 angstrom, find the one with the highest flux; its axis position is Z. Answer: 4863.53 angstrom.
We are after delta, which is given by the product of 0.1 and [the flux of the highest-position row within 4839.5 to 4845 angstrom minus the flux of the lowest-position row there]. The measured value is 0.3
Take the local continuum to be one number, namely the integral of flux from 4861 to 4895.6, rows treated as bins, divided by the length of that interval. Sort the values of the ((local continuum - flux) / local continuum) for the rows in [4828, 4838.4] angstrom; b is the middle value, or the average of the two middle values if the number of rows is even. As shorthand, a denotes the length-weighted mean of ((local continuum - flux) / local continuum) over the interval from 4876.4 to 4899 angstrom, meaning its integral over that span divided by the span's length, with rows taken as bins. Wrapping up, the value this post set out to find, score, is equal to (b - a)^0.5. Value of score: 0.27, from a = 0.01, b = 0.08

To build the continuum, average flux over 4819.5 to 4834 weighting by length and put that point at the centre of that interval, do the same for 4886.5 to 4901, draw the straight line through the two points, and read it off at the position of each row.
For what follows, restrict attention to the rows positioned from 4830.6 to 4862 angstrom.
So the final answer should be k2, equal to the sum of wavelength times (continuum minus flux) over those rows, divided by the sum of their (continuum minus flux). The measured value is 4849.8 angstrom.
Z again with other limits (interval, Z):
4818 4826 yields 4818.94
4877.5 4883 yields 4882.61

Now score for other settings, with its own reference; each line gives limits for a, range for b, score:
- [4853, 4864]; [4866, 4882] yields 0.35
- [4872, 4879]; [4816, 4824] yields 0.32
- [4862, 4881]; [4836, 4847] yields 0.19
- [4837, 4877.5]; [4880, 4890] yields 0.19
